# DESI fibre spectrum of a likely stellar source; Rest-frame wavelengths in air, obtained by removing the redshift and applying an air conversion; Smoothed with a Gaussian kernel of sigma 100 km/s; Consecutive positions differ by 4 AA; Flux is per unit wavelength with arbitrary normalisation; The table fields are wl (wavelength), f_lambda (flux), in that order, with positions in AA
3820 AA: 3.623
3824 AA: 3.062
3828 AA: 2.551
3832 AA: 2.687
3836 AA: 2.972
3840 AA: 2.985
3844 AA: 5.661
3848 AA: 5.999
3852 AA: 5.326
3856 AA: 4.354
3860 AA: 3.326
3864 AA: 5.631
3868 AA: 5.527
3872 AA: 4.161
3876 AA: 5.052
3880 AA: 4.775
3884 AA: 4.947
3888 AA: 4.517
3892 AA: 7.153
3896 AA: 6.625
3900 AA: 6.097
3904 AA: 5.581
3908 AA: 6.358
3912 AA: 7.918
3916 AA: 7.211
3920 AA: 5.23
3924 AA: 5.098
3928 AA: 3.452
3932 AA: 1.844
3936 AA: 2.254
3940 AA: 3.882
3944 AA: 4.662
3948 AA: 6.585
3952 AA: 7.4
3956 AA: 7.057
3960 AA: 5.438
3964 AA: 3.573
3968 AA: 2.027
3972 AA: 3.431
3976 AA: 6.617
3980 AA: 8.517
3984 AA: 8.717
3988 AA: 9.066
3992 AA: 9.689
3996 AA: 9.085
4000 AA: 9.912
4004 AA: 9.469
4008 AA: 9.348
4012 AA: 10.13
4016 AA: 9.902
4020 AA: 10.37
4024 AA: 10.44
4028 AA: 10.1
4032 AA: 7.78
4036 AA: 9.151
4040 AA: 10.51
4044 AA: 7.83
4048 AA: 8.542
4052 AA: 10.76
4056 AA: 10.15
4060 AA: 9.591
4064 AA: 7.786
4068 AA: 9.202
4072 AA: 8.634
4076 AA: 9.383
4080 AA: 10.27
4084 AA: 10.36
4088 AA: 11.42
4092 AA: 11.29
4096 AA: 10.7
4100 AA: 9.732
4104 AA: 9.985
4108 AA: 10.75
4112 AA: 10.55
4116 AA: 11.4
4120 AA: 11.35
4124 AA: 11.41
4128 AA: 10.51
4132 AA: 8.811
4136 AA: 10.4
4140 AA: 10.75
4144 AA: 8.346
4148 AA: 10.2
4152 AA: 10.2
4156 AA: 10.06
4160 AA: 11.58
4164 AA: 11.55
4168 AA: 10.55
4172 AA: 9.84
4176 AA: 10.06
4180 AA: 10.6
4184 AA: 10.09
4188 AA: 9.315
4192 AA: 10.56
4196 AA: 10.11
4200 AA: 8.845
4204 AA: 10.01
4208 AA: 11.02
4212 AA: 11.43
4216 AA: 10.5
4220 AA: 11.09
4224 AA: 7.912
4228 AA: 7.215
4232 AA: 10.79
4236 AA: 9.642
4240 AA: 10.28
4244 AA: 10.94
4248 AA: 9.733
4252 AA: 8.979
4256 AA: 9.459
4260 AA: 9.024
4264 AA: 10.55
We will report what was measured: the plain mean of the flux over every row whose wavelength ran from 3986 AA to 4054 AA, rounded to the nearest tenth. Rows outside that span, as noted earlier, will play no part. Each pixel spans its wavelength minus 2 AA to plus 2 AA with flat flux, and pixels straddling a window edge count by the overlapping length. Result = 9.5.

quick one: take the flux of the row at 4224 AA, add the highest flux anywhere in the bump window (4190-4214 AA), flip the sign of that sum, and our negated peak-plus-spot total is -19.3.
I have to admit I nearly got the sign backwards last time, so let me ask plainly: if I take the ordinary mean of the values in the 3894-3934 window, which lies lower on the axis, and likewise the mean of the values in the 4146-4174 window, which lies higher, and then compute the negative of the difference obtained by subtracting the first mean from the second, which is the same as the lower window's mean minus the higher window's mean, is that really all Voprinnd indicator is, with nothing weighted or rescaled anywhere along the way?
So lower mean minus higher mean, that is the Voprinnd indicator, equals -5.0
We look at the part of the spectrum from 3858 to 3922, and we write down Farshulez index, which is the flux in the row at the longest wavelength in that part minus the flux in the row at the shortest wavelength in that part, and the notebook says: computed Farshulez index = 1.9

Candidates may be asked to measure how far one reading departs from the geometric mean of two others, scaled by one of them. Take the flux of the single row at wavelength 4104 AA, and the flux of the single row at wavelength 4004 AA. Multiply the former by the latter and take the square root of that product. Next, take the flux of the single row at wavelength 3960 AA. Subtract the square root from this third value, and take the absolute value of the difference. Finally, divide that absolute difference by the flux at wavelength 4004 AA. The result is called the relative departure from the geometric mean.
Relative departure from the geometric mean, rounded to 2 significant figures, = 0.45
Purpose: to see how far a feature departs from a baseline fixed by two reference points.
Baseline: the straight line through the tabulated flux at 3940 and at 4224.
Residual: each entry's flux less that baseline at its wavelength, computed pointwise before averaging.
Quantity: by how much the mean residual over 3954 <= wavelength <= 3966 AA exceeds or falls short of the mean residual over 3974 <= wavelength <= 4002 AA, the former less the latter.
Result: -3.0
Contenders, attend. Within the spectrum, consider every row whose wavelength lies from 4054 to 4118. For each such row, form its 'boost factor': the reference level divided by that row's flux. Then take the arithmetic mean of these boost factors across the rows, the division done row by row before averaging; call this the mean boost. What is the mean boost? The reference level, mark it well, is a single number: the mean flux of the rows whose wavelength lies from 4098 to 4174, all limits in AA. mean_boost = 1.04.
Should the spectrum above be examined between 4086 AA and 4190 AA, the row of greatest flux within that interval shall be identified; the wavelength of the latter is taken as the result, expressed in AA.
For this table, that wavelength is 4160 AA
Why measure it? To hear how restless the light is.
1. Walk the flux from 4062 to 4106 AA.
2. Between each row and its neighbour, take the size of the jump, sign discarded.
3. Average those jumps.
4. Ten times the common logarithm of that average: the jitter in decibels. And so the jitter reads -1.7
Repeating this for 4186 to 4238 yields 1.2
